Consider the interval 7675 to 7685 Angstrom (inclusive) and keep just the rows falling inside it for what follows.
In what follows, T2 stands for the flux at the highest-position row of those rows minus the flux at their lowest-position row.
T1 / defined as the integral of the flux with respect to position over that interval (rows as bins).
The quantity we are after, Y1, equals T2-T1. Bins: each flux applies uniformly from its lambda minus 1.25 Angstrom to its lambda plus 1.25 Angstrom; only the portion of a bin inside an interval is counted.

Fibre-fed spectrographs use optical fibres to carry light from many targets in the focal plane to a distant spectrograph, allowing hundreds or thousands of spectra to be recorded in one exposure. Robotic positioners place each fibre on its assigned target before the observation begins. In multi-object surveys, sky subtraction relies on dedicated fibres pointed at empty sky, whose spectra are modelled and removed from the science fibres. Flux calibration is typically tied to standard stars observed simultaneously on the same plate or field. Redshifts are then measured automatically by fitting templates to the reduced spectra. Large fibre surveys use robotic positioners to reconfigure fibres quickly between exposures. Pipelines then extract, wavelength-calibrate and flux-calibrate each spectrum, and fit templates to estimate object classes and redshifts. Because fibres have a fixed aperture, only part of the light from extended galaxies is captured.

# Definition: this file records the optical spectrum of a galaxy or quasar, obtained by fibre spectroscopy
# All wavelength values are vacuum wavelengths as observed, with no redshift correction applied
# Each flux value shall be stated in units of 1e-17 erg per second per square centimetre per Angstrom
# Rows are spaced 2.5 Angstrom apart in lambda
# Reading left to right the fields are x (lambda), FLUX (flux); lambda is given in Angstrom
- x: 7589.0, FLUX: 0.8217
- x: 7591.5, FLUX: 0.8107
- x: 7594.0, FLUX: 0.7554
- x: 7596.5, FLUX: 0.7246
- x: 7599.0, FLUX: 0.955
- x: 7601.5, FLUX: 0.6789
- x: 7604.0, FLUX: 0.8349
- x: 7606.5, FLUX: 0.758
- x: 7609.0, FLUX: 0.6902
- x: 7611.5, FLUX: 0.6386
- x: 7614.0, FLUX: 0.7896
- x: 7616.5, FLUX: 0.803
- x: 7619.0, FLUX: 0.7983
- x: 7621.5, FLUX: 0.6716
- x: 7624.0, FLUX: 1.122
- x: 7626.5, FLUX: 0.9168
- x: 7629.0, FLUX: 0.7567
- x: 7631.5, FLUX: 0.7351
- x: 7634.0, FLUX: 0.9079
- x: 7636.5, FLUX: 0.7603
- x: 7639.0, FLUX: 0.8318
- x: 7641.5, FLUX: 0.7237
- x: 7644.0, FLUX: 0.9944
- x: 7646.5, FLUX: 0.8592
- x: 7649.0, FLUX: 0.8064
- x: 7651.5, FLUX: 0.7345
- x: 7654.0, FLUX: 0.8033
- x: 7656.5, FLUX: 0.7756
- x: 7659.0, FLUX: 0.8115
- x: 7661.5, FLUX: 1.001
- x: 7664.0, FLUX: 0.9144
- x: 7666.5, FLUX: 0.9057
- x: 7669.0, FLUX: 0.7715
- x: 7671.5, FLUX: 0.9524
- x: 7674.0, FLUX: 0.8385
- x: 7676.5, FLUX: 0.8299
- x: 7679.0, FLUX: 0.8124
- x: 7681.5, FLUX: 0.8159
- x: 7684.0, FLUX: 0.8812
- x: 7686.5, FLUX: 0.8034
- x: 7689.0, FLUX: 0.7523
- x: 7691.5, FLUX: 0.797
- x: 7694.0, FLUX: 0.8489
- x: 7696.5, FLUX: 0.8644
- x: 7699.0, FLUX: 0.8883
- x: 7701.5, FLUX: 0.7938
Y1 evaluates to -8.29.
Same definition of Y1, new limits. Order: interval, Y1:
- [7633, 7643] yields -8.27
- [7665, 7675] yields -8.76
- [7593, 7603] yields -7.88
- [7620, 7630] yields -8.59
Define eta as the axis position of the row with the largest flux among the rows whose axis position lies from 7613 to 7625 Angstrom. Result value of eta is 7624.0 Angstrom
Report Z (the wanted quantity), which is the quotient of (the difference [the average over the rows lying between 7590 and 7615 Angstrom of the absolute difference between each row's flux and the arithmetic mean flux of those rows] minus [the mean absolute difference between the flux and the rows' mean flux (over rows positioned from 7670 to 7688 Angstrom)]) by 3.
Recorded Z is 0.0092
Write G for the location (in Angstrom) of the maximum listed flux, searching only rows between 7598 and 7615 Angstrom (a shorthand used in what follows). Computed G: 7599.0 Angstrom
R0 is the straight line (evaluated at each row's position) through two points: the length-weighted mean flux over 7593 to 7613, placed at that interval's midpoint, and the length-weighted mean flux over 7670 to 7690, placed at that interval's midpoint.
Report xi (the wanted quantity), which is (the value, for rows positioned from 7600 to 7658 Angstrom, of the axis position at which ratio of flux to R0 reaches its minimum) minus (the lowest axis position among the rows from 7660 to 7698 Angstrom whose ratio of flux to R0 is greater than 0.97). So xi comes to -50.0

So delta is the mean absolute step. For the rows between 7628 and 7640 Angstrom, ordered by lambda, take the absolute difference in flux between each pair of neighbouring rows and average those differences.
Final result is 0.10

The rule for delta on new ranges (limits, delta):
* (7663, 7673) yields 0.11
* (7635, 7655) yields 0.11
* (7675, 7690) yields 0.04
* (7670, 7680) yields 0.05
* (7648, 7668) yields 0.07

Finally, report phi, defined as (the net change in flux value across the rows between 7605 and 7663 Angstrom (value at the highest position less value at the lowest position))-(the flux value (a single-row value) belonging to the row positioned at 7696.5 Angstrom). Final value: -0.62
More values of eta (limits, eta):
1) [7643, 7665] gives 7661.5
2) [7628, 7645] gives 7644.0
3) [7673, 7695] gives 7684.0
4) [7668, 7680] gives 7671.5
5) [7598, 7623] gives 7599.0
